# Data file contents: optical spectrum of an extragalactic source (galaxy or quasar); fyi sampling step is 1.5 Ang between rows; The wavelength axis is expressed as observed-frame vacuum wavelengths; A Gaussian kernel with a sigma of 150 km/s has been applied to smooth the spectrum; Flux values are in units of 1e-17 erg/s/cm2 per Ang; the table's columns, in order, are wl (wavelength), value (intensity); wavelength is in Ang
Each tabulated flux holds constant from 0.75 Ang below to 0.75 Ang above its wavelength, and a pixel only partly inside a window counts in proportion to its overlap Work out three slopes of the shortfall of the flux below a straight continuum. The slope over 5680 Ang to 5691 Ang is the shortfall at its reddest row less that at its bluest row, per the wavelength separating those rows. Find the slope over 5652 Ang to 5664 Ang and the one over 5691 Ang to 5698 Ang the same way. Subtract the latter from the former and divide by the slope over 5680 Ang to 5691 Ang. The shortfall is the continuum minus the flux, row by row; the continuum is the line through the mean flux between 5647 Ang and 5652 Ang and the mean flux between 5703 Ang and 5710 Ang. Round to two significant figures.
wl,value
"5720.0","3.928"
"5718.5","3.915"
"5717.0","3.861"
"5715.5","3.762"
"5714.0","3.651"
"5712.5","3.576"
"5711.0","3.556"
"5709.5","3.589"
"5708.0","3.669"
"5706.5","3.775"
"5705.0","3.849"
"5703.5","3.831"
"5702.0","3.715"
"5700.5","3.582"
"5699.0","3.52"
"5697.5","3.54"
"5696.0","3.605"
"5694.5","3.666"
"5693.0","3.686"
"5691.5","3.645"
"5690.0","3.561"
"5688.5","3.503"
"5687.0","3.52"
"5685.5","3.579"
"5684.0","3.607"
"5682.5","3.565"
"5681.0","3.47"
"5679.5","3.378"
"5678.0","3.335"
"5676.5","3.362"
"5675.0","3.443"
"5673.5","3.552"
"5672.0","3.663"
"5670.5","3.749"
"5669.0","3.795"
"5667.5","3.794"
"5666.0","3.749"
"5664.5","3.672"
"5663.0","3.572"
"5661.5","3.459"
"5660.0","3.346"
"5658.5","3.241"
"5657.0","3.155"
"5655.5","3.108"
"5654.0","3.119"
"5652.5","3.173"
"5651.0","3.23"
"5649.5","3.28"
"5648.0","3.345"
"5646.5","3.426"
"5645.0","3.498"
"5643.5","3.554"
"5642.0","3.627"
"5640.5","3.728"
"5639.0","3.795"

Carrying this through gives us 27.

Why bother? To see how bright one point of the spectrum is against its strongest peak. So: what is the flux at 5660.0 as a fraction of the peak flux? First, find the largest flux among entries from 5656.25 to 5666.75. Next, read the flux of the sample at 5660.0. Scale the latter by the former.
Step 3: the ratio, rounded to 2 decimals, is 0.89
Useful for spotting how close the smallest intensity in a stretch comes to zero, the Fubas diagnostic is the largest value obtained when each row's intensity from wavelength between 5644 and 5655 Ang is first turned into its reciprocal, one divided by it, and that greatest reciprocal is 0.32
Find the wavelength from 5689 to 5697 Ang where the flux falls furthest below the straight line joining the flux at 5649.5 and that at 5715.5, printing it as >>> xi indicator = 5690.0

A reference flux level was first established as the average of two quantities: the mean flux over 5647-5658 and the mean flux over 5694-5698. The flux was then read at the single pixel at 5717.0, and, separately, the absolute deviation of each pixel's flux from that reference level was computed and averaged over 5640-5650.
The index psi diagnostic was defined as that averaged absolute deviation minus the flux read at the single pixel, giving -3.7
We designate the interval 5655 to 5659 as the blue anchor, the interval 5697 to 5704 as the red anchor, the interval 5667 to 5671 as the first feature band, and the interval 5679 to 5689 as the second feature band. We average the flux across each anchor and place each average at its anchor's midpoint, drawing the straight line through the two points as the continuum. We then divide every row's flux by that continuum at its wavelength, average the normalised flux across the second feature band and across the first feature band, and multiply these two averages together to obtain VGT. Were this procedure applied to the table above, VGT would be 1.17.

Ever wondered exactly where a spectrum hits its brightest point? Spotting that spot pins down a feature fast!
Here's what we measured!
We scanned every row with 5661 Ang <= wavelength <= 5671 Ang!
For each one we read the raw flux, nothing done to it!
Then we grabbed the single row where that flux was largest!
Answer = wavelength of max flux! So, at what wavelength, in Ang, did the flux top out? 5669.0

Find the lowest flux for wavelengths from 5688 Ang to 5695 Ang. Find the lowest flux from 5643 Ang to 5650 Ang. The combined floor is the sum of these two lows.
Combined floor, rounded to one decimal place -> 6.8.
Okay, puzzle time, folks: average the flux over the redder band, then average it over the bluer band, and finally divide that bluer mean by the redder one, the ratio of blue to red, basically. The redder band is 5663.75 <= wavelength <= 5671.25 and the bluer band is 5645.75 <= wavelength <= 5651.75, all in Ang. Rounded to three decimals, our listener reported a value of 0.885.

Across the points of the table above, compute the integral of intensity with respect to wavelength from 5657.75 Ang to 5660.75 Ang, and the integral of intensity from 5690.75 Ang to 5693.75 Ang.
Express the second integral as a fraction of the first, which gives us 1.11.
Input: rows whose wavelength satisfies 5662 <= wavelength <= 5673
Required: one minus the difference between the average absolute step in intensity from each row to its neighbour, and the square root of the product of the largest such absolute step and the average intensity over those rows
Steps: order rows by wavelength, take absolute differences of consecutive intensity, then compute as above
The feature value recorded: 1.55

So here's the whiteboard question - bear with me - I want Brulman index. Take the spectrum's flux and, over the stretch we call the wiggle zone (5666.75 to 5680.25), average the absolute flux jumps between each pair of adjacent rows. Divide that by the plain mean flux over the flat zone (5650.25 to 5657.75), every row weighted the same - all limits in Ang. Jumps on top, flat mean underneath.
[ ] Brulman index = 0.020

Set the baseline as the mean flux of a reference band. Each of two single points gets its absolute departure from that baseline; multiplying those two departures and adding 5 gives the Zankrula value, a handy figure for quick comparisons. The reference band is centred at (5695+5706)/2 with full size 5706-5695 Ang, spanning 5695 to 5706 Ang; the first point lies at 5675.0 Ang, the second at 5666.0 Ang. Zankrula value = 5.02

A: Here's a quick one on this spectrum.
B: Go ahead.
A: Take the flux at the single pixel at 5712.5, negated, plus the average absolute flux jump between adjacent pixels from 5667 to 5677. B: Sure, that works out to -3.50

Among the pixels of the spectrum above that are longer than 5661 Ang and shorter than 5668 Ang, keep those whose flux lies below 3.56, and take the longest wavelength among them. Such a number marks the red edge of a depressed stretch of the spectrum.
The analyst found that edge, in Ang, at 5661.5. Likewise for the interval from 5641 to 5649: 5648.0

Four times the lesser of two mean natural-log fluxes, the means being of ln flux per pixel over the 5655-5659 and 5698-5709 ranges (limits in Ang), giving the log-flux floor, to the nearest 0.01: 4.61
